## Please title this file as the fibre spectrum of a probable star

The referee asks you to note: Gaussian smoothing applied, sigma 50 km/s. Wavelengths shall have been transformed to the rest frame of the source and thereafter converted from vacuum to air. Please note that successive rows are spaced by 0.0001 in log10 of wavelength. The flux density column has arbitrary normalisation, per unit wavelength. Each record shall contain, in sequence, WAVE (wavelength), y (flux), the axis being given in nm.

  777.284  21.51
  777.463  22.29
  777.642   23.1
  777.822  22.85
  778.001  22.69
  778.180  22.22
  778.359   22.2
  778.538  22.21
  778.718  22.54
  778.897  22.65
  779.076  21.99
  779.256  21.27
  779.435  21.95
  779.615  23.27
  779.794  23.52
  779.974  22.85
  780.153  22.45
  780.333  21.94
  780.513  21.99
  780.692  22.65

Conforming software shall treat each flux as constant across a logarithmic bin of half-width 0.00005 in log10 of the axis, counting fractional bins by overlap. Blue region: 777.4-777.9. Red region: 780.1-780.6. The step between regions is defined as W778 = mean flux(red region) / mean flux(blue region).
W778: 0.97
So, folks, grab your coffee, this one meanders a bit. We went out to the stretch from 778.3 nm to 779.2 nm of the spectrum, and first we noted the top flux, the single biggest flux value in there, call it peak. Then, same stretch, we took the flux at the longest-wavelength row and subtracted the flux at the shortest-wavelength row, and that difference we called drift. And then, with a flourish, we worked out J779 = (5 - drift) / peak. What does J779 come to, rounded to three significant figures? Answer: 0.230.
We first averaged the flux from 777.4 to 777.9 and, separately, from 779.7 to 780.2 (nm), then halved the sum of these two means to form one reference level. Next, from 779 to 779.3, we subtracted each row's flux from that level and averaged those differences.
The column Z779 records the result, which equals 1.2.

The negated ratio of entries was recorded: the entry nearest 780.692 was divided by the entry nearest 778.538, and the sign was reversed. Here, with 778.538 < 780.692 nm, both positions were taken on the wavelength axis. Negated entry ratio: -1.02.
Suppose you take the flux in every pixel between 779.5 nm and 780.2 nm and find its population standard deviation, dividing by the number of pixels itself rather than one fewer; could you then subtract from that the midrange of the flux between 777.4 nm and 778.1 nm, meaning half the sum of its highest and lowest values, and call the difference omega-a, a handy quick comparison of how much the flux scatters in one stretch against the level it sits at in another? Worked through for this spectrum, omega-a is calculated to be -22.3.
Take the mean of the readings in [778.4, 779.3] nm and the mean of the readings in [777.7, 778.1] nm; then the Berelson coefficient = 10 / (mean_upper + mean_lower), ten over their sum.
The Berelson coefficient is 0.223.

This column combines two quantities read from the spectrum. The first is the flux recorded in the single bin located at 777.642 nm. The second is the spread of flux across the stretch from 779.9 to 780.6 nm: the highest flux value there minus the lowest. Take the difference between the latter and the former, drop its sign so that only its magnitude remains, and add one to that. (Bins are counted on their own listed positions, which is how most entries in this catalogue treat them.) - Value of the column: 23.19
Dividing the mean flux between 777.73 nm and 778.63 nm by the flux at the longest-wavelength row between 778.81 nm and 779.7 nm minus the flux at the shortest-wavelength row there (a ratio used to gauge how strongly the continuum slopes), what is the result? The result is 36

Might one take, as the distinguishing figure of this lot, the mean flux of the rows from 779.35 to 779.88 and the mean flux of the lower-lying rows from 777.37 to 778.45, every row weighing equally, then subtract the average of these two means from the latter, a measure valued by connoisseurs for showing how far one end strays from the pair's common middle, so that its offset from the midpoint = -0.18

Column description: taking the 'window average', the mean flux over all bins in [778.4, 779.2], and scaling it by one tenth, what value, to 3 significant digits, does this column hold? 2.23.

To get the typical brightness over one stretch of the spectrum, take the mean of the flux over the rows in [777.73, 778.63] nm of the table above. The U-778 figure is 22.4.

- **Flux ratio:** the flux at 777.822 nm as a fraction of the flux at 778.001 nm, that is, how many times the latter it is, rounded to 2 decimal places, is 1.01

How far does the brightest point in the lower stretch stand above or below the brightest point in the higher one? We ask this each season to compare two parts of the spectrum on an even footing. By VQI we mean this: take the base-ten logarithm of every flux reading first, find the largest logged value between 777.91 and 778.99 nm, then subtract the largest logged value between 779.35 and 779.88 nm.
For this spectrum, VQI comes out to -0.016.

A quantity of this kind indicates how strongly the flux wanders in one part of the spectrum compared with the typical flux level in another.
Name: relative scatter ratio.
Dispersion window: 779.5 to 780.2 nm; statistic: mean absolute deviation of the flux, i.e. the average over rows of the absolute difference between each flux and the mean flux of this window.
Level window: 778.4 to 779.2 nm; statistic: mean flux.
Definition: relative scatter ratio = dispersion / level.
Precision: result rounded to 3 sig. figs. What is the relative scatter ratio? 0.0167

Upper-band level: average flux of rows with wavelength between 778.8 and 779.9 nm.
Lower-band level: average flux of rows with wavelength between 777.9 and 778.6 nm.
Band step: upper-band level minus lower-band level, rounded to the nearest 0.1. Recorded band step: 0.1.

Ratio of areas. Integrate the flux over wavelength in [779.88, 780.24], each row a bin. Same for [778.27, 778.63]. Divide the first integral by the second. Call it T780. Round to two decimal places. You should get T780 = 1.02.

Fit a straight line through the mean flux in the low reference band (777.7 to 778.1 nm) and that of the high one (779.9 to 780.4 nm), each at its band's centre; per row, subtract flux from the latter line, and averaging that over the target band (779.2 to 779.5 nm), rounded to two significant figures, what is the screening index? 0.93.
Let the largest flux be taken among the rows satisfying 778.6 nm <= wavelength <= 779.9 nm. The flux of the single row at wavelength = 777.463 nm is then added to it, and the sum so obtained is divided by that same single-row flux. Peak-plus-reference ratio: 2.06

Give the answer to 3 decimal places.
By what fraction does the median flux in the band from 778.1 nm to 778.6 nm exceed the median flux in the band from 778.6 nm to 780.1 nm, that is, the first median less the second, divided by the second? -0.017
